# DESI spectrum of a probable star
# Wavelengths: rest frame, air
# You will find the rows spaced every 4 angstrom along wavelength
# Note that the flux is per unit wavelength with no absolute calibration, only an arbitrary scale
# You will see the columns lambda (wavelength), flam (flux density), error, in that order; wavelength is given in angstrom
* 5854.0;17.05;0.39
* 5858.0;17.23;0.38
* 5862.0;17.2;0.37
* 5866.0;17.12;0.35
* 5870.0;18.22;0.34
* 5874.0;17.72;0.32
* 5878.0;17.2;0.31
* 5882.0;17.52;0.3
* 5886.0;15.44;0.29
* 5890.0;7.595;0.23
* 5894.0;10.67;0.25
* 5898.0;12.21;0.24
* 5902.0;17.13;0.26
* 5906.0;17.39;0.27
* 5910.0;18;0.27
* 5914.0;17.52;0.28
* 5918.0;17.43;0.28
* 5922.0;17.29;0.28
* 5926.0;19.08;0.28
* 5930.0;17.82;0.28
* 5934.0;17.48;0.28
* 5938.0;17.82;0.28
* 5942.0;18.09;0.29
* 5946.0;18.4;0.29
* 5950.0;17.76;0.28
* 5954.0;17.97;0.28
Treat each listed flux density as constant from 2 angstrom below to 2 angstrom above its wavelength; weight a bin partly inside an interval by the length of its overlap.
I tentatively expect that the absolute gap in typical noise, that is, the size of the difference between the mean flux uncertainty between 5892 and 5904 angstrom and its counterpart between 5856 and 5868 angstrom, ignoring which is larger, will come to 0.12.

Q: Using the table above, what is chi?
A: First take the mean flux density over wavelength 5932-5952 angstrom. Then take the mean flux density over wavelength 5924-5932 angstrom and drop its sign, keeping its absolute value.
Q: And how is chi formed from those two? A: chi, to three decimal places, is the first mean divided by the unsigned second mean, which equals 0.971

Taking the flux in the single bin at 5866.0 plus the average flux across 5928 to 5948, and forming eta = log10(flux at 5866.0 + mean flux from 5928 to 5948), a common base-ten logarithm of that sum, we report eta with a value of 1.54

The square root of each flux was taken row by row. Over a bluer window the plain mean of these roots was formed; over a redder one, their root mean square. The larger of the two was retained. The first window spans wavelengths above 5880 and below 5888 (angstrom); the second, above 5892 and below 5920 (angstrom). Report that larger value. 4.06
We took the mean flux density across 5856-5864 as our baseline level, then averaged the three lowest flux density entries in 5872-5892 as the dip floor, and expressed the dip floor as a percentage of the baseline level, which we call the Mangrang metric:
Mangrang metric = 78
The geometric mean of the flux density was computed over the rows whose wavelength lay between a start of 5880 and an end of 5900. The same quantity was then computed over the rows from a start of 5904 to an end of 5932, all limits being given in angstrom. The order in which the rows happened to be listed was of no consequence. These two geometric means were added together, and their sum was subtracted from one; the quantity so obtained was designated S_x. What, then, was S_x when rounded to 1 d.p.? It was -29.0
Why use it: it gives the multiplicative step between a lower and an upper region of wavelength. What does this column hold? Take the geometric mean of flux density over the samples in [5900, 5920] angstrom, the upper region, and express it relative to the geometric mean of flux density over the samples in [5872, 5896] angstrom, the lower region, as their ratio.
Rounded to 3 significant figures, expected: 1.27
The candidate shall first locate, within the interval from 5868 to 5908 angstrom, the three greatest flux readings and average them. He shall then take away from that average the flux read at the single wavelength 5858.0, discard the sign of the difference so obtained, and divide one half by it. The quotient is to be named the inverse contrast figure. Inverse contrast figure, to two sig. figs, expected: 0.85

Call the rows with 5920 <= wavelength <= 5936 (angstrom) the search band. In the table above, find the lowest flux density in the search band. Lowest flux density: 17.29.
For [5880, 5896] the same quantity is 7.595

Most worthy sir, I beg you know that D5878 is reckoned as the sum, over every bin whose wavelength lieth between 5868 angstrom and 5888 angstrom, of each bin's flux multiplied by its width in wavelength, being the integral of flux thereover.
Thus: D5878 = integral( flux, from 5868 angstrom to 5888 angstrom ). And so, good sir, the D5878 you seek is 344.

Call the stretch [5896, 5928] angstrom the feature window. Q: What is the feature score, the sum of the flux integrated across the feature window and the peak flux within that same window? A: 563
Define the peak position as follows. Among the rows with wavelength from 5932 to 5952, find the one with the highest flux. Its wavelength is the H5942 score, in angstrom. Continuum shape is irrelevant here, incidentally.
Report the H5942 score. 5946.0 angstrom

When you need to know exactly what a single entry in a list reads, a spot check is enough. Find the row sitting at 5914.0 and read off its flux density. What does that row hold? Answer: 17.52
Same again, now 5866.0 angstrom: 17.12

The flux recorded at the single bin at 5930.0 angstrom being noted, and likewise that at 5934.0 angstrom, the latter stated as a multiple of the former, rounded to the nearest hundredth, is 0.98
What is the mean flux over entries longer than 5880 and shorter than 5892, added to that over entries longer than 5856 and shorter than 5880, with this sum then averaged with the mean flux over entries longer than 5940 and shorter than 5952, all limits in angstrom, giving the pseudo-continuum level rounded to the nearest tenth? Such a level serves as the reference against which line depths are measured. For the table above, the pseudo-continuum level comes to 24.5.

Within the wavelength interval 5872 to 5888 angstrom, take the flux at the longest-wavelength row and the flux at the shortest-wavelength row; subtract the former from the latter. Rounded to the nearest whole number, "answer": 2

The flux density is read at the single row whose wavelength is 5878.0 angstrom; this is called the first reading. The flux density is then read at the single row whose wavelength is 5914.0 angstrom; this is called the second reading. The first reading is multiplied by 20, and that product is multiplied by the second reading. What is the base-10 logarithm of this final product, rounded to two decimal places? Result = 3.78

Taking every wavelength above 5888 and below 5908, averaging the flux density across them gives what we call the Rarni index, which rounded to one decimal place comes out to 13.0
